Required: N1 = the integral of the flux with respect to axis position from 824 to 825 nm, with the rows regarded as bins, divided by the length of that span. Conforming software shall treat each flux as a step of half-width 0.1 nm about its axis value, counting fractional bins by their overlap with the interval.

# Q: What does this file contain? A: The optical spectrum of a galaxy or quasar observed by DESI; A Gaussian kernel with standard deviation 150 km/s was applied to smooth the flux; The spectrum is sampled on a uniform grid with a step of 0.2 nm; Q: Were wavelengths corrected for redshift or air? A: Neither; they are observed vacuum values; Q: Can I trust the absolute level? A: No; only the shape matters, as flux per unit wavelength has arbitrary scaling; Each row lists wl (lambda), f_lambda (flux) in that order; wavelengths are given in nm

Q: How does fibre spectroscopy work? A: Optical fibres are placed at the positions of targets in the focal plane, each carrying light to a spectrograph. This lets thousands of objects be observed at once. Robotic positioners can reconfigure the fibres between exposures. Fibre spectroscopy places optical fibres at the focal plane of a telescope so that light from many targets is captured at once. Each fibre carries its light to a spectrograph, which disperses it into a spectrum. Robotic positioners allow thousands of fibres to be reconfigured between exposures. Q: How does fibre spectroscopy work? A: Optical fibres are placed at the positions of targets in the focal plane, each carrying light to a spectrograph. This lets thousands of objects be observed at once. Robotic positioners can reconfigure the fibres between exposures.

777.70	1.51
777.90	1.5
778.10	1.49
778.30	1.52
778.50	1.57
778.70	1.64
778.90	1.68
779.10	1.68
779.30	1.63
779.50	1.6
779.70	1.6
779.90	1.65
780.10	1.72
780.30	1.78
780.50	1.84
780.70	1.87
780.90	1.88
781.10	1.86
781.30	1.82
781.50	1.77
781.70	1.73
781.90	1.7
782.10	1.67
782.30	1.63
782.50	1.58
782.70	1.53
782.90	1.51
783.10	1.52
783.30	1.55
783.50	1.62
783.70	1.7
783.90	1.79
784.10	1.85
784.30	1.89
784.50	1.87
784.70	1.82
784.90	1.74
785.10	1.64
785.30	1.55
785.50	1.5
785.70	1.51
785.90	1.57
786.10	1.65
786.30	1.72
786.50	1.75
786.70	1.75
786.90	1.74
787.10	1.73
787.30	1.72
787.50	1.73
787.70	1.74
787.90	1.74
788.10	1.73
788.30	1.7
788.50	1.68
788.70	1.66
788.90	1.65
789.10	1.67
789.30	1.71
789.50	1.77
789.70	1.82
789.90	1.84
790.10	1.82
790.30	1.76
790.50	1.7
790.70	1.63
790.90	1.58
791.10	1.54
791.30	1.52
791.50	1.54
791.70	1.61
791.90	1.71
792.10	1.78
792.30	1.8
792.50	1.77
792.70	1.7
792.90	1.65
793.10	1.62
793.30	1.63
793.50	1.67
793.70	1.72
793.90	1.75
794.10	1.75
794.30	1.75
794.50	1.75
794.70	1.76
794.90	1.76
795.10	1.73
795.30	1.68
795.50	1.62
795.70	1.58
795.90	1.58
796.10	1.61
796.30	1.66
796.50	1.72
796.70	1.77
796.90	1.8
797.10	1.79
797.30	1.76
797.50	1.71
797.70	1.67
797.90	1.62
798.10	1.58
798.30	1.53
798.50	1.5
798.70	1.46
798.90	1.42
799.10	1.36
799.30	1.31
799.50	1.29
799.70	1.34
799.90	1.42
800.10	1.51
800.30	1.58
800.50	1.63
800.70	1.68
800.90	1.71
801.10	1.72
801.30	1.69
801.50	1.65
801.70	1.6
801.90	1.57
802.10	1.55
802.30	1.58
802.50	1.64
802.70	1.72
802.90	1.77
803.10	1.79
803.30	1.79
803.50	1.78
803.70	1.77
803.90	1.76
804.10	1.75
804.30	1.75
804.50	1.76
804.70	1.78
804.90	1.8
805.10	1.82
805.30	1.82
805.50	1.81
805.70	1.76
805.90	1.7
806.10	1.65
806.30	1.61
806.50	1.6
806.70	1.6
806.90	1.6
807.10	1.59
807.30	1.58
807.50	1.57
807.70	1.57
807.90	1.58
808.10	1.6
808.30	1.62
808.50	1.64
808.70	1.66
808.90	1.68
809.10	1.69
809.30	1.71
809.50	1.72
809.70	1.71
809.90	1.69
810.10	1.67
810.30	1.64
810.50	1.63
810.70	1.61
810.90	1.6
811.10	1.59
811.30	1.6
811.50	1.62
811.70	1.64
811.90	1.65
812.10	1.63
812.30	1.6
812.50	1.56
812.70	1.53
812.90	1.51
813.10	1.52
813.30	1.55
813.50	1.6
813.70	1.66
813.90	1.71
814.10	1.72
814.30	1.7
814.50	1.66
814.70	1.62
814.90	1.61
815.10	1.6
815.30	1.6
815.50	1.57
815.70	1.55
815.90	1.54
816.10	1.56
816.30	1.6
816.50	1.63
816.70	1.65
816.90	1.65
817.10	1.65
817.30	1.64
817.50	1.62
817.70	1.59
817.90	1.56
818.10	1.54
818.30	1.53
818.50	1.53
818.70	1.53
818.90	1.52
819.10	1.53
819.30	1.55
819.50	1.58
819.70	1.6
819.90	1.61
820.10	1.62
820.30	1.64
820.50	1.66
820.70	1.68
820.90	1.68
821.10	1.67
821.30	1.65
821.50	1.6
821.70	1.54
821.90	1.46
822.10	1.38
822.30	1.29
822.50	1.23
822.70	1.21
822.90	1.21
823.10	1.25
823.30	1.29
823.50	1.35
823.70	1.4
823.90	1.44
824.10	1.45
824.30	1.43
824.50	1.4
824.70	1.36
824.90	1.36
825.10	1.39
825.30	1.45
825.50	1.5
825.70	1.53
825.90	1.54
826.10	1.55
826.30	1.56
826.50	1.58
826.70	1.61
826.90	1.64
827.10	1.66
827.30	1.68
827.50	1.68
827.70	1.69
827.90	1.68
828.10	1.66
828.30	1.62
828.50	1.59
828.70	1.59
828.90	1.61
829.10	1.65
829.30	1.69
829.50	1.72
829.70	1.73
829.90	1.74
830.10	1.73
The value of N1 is 1.40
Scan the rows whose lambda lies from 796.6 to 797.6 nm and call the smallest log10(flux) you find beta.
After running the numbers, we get 0.23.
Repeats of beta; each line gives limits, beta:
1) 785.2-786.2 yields 0.18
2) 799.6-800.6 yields 0.13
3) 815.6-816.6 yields 0.19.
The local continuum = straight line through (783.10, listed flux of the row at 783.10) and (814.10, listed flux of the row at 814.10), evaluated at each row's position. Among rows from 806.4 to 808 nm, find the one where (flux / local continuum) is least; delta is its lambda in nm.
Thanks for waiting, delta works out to 807.70 nm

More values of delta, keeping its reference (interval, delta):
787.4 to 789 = 788.90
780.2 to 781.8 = 781.70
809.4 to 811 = 810.90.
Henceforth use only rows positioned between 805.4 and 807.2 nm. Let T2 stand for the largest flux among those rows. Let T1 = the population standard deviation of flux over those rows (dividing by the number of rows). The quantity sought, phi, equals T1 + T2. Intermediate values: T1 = 0.08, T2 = 1.81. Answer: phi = 1.89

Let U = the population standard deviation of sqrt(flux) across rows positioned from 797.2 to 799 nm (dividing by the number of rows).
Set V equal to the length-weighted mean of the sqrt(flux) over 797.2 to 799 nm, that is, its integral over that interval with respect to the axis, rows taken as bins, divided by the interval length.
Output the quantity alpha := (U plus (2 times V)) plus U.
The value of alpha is 2.60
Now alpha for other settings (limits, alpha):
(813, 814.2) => 2.61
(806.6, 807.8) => 2.53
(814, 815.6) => 2.60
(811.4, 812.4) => 2.57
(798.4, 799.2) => 2.44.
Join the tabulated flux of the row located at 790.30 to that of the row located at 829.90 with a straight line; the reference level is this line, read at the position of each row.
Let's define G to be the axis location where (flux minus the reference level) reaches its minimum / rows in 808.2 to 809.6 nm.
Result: 808.30 nm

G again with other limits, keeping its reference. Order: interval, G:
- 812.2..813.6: 812.90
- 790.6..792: 791.30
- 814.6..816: 815.90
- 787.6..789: 788.90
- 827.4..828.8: 828.50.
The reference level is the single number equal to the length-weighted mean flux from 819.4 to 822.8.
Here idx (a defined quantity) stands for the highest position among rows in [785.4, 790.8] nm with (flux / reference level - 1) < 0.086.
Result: 790.70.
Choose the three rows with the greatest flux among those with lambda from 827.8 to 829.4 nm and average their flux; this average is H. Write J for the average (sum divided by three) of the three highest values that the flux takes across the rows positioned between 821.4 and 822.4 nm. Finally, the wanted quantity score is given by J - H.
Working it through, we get -0.14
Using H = 1.68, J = 1.53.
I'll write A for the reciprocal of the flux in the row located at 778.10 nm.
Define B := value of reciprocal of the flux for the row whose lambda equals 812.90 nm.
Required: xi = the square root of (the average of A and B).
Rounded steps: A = 0.67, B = 0.662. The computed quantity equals 0.817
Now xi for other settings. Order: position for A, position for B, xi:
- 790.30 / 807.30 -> 0.775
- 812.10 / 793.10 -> 0.784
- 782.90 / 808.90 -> 0.793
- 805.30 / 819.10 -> 0.776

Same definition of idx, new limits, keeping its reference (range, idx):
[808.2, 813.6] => 813.50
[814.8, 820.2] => 820.10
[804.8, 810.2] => 808.70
